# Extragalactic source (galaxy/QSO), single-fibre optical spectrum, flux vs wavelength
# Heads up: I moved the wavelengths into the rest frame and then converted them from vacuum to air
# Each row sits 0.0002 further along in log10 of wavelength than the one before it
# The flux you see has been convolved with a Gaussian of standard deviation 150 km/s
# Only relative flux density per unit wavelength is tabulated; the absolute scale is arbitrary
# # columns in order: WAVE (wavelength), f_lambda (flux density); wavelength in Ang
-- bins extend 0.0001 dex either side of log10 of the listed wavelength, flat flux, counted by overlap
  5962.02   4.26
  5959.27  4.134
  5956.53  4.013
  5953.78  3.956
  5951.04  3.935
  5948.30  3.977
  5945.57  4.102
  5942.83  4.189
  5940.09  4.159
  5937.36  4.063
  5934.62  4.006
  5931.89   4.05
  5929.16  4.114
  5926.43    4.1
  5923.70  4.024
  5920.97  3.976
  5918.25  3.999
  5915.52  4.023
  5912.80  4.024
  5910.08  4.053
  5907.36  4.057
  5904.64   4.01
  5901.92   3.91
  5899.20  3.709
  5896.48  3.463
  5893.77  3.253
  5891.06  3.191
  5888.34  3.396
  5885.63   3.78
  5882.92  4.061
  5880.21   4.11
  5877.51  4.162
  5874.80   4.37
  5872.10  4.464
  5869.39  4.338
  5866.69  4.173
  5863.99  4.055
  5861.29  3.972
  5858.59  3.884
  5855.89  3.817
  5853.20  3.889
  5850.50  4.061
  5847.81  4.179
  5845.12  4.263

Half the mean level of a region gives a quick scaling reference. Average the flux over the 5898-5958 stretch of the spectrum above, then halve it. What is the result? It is 2.01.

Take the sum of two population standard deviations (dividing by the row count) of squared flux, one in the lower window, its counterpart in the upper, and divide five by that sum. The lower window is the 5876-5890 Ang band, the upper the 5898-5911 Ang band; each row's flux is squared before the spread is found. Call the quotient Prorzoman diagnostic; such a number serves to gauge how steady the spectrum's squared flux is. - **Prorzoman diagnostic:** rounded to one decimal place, 1.6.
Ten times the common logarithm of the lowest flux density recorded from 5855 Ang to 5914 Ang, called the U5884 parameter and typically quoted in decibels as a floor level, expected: 5.04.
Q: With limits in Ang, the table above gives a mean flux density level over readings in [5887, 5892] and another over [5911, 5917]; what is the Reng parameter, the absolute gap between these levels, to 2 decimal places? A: 0.73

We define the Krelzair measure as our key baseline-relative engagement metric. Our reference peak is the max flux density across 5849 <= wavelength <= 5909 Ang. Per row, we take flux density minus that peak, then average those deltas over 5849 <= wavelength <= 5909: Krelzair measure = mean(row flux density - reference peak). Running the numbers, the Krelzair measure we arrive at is -0.55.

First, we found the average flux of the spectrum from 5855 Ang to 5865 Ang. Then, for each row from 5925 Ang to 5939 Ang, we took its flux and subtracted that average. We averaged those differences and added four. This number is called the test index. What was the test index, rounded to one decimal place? 4.1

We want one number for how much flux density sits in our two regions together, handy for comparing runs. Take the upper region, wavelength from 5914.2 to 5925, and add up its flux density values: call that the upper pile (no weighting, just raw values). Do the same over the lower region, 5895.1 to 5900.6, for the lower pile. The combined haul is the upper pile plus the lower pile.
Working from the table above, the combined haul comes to 23.2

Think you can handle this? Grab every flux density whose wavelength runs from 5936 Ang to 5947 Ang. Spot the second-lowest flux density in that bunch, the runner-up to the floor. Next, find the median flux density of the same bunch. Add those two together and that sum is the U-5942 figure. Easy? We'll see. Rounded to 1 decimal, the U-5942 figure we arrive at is 8.2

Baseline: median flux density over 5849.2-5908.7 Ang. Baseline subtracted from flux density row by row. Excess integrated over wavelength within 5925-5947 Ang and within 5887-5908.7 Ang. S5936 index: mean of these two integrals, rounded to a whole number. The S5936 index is -3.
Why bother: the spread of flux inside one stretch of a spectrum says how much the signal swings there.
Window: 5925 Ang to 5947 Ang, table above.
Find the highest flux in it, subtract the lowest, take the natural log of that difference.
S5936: -1.7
